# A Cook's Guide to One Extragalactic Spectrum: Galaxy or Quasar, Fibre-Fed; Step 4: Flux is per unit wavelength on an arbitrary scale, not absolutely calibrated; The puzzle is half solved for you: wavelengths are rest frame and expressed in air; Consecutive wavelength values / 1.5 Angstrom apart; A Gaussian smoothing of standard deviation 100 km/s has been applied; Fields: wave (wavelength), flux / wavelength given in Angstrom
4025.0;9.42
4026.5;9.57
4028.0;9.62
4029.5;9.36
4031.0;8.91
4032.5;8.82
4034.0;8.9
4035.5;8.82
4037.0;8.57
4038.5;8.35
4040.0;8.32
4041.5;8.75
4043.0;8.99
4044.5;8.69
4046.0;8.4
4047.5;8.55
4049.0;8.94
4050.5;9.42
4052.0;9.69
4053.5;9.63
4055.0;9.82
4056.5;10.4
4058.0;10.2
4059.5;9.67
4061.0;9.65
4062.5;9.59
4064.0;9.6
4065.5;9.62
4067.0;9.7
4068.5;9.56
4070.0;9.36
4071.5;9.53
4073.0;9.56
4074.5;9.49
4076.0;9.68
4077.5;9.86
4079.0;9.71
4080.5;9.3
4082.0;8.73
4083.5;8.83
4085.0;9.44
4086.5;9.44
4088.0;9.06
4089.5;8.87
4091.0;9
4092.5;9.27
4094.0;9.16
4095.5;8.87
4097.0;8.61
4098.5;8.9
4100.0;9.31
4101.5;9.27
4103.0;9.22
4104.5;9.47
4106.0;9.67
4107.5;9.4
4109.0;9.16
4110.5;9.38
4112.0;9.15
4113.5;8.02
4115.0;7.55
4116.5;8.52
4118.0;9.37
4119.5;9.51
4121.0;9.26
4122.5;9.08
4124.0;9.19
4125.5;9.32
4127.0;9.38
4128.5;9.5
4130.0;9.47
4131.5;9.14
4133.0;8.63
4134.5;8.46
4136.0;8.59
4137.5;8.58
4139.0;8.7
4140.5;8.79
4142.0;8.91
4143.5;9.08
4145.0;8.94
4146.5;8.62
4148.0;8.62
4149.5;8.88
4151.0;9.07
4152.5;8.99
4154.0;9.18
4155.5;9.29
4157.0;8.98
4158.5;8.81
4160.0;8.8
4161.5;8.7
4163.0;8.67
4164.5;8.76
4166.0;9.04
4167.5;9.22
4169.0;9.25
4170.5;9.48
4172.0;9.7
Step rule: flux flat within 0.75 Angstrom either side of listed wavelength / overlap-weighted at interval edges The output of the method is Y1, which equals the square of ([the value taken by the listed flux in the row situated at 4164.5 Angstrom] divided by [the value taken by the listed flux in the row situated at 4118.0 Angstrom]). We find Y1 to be 0.87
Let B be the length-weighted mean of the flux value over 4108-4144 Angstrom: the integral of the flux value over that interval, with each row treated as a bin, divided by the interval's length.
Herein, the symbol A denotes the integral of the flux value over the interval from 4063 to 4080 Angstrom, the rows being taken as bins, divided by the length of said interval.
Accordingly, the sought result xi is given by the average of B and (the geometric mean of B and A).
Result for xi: 9.11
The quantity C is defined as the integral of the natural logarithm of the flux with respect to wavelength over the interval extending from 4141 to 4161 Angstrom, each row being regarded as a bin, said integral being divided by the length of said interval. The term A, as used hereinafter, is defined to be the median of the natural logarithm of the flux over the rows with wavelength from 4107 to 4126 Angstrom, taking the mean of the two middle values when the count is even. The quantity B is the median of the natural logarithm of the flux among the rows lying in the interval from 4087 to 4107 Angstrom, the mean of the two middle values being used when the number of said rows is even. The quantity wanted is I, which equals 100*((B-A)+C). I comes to 219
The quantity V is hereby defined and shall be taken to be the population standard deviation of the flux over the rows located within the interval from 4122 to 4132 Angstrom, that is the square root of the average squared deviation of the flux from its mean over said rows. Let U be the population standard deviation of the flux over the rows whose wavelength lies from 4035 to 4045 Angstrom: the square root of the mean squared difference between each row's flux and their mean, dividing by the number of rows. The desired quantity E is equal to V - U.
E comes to -0.08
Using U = 0.23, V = 0.15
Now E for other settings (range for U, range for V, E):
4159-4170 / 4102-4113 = -0.05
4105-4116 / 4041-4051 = -0.43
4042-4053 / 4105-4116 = 0.31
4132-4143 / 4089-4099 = 0.06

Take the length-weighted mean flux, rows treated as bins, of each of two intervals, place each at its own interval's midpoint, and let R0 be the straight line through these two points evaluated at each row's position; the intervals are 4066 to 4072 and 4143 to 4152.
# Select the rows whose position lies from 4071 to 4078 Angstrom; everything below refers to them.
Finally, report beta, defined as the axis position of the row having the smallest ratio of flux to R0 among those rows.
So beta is 4074.5 Angstrom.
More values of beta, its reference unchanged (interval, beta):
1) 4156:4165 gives 4163.0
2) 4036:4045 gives 4040.0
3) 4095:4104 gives 4097.0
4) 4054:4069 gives 4062.5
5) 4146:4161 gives 4146.5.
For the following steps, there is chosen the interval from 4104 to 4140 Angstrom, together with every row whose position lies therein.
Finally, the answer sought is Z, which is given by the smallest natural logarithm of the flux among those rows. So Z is 2.02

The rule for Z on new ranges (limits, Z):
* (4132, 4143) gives 2.14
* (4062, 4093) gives 2.17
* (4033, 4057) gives 2.12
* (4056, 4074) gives 2.24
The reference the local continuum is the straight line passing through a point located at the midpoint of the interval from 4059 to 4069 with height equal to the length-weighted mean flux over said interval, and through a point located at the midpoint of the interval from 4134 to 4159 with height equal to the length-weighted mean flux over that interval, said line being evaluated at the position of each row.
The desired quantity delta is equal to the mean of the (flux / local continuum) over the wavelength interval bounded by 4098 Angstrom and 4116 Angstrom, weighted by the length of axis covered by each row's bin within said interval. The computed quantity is 0.98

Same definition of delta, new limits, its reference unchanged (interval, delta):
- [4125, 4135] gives 1.01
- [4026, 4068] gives 0.94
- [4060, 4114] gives 0.99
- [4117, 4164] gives 1.01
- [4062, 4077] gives 1.00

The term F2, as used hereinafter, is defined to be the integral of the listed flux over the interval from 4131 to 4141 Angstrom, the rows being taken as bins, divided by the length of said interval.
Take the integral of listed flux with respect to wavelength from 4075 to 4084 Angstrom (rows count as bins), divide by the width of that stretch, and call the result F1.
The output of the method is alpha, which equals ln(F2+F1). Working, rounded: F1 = 9.37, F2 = 8.69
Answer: 2.89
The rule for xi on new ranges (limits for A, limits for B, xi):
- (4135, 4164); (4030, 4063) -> 9.07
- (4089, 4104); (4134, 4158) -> 8.91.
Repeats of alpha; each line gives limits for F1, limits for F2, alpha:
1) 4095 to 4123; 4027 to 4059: 2.90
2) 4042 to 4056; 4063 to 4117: 2.91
